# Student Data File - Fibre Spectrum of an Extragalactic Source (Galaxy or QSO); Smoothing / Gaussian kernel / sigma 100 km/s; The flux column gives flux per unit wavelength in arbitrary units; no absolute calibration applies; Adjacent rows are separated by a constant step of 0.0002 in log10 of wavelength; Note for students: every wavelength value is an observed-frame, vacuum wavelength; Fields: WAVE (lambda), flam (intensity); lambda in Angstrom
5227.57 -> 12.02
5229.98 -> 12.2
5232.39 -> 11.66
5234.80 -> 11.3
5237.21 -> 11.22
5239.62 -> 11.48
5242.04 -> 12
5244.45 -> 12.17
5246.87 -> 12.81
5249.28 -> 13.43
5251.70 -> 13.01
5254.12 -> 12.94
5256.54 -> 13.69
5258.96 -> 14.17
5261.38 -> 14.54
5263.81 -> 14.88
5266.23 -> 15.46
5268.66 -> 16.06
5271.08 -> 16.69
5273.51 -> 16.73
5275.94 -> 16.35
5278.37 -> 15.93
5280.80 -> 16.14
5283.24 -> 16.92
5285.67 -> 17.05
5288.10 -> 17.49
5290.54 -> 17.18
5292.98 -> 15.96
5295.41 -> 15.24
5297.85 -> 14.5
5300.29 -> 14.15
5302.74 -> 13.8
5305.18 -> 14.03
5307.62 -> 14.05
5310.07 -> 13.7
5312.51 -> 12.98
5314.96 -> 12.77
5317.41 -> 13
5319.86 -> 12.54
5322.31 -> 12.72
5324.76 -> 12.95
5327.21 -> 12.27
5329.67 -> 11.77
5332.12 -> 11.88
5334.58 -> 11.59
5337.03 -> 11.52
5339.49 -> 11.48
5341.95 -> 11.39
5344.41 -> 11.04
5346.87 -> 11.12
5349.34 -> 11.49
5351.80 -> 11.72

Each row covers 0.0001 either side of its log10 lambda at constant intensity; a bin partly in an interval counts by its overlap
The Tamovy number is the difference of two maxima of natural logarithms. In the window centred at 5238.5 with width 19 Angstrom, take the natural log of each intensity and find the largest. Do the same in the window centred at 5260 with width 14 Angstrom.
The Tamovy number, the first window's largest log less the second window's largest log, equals -0.19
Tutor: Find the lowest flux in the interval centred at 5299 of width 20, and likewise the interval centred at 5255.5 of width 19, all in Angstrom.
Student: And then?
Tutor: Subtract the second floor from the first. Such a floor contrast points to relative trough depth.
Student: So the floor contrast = 1.0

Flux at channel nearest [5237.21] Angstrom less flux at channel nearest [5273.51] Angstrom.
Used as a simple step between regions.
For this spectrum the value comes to -5.5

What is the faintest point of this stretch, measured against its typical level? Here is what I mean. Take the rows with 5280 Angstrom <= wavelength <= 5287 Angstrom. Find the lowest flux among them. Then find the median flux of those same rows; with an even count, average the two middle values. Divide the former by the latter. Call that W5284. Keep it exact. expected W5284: 0.954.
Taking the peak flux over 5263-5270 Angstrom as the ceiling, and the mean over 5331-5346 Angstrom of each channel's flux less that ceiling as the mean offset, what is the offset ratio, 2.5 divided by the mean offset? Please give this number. -0.5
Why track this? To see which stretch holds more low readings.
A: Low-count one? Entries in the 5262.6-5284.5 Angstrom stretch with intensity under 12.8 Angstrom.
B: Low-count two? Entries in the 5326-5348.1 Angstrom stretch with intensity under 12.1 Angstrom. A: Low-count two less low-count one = 8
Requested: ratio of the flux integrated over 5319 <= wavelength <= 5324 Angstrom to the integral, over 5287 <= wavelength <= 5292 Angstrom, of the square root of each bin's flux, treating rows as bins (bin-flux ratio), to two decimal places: 3.05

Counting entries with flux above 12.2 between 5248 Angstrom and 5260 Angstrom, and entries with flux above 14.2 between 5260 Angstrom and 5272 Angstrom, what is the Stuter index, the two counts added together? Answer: 10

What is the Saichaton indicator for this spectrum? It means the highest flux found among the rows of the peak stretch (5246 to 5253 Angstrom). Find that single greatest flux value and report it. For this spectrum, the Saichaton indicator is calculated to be 13.43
